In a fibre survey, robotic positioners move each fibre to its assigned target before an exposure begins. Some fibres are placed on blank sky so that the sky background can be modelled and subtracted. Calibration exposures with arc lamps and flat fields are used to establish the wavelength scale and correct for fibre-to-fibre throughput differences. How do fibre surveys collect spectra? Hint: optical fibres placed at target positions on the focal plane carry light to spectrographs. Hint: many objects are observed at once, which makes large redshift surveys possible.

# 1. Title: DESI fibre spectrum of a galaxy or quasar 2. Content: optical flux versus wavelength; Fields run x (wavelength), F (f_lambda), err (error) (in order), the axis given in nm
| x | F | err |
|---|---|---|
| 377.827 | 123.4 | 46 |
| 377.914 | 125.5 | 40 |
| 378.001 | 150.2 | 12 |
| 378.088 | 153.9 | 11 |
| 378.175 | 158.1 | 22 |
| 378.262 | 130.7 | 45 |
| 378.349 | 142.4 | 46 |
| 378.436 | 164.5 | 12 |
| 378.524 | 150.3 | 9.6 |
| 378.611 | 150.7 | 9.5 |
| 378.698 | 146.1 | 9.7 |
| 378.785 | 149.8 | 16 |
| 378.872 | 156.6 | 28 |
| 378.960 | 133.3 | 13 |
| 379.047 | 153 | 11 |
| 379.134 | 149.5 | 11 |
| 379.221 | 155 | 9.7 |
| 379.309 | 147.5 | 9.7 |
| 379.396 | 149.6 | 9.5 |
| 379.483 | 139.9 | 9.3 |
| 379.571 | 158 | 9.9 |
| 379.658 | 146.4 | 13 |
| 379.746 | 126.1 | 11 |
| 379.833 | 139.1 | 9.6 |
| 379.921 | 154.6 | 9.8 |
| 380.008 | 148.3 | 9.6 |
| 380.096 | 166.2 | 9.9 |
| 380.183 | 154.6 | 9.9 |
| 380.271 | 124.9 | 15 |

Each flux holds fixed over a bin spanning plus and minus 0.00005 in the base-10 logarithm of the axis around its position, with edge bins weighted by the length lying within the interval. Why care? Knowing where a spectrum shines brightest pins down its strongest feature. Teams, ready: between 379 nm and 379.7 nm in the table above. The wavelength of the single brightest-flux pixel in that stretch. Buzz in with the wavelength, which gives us 379.571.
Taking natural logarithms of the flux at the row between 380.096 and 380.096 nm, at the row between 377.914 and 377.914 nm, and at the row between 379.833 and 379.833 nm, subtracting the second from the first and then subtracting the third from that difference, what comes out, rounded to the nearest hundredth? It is -4.65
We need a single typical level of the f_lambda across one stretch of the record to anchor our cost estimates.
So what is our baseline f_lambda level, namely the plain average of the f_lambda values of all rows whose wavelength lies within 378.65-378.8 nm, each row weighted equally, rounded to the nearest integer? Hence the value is 148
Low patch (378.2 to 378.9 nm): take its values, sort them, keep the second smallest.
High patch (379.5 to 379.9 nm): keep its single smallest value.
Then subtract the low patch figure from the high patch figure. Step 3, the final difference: -16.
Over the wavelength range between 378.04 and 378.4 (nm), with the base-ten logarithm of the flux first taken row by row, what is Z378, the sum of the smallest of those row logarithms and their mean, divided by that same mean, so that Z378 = 1.98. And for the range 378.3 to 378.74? 1.99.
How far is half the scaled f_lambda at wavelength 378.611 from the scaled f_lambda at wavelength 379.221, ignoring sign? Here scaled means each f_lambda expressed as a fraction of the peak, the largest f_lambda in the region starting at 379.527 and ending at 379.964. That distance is 0.50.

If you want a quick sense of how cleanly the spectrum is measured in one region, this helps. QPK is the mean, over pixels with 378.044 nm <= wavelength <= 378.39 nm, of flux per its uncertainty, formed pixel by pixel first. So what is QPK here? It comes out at 6.8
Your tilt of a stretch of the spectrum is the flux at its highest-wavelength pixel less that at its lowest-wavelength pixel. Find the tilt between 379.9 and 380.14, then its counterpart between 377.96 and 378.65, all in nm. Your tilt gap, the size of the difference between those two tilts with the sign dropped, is 11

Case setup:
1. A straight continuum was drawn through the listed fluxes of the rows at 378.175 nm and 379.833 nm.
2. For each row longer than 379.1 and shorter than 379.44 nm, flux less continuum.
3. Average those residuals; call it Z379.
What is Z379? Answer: 4.8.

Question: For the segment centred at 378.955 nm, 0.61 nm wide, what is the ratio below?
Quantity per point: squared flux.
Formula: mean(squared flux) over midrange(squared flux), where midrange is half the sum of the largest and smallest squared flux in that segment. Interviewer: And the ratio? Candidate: 1.05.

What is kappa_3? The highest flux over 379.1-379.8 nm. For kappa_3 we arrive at 158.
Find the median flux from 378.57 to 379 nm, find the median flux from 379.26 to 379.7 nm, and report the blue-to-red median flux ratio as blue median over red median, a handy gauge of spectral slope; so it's 1.02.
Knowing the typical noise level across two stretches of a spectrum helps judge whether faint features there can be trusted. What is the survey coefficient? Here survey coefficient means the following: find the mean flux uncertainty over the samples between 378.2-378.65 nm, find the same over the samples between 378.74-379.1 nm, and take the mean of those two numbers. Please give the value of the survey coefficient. 21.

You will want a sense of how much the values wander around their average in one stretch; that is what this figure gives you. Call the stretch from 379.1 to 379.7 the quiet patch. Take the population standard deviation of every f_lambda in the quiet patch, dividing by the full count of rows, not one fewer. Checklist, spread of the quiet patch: 5.5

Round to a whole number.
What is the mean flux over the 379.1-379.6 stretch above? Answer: 150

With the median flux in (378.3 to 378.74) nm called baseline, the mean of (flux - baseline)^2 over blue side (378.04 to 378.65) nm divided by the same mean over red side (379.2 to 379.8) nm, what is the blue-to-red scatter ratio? 0.9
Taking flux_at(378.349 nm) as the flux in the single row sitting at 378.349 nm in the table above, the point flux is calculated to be 142.4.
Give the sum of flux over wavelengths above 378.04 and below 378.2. 312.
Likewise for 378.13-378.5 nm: 596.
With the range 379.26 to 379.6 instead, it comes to 595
